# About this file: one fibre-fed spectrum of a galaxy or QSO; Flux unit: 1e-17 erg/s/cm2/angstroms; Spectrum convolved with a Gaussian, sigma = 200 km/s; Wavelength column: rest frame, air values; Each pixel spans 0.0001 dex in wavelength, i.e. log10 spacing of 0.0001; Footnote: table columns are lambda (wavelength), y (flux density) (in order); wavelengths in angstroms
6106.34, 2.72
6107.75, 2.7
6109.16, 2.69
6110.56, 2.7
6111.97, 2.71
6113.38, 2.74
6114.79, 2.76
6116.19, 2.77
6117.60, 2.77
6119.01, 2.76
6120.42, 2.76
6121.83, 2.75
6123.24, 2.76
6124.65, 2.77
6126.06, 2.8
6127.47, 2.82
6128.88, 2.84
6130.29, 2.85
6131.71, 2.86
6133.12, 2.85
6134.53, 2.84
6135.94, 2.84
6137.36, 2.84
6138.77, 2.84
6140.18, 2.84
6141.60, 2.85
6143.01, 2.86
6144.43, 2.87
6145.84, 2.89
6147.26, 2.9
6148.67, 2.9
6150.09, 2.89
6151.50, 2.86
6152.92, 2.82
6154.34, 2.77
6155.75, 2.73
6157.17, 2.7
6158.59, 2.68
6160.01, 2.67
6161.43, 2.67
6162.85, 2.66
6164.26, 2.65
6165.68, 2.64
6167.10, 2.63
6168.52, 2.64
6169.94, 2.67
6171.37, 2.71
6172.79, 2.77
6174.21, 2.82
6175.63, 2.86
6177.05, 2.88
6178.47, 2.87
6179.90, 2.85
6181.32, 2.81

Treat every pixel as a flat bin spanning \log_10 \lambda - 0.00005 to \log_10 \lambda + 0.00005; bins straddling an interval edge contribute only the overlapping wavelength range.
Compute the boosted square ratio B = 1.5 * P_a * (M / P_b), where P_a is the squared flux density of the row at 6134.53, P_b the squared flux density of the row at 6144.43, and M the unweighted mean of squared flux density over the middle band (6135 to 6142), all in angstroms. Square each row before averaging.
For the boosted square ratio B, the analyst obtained 11.9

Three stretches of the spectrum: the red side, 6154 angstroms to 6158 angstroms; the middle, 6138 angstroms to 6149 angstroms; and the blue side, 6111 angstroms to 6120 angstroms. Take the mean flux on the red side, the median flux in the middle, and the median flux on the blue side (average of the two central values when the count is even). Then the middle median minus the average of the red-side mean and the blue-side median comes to 0.12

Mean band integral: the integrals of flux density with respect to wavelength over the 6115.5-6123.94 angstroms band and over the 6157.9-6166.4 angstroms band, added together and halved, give 23.0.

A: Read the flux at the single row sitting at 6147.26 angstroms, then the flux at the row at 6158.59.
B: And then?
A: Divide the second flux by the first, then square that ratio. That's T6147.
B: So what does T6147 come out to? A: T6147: 0.85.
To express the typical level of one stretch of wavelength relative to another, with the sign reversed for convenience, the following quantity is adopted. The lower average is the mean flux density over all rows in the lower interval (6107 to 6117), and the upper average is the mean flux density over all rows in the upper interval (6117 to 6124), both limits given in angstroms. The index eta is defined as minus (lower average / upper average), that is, -0.99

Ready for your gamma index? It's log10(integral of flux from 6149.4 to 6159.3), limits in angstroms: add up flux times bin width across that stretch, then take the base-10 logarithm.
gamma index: 1.44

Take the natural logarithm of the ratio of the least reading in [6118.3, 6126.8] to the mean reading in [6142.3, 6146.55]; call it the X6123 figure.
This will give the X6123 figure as -0.04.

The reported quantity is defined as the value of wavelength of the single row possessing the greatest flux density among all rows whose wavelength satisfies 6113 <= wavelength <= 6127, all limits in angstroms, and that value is 6126.06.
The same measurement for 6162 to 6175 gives 6174.21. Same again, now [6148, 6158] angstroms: 6148.67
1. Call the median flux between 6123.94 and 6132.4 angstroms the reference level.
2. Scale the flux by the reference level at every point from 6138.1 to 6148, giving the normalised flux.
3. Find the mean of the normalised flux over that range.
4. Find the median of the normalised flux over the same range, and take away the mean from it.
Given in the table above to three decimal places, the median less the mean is -0.002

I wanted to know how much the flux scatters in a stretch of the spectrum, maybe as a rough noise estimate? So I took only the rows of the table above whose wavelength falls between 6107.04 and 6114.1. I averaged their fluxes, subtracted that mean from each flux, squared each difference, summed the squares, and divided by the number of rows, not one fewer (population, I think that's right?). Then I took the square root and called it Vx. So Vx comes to 0.017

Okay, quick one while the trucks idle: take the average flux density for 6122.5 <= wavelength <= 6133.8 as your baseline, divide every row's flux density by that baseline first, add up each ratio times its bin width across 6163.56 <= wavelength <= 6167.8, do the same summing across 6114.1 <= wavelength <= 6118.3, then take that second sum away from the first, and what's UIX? -0.16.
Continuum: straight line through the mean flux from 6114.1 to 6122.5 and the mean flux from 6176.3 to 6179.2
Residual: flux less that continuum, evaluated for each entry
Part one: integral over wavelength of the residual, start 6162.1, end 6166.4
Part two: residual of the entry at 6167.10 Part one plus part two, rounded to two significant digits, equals -1.1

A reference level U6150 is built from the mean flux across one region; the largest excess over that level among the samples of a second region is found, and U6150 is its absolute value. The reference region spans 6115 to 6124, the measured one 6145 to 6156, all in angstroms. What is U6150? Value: 0.14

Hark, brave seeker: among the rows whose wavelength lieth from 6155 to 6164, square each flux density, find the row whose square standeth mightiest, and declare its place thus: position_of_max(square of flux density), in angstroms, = 6155.75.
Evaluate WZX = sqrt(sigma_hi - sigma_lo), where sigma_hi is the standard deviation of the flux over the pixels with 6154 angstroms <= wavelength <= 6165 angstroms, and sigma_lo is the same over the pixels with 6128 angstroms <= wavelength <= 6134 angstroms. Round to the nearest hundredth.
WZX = 0.18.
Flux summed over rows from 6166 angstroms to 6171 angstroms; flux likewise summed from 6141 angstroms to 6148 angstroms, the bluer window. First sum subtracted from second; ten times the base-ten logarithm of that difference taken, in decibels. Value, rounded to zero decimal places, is 8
